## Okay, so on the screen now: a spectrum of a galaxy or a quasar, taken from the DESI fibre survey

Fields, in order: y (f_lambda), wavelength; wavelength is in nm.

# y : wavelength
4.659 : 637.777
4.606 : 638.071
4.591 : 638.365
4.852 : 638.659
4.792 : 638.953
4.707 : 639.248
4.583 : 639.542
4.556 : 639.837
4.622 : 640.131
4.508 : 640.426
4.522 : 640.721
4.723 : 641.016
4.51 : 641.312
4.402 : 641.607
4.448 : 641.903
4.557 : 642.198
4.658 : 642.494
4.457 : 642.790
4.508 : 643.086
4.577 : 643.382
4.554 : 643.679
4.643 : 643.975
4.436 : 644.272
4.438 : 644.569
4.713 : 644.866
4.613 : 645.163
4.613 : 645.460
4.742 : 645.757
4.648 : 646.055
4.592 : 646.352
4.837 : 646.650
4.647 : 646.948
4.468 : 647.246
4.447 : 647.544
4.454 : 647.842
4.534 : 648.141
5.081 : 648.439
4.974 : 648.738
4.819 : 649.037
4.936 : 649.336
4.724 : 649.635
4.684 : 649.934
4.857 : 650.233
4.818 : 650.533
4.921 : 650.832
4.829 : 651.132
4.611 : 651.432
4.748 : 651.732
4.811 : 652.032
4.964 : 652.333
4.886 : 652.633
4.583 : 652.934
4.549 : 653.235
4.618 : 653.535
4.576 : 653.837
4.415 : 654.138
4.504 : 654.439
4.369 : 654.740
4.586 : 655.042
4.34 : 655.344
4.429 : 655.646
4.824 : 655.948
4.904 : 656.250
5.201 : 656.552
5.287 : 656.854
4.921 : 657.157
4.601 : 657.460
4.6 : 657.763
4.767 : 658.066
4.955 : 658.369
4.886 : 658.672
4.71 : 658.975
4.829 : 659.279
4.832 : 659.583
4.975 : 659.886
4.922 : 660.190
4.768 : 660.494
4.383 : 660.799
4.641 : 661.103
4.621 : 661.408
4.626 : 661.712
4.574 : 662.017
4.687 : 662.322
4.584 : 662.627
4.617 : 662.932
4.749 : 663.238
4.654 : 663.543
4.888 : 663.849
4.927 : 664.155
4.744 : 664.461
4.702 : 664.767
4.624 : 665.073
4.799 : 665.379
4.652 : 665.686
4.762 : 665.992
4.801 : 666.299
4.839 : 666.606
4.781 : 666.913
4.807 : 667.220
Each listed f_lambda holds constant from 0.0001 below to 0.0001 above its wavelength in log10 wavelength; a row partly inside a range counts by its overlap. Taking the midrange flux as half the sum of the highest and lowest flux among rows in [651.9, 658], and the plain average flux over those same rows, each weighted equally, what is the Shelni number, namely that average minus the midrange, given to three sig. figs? -0.115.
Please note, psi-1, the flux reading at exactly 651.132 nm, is 4.829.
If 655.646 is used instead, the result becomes 4.429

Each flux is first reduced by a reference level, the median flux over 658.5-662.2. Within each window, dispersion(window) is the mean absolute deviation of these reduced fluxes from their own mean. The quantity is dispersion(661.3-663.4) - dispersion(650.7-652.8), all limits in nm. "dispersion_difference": -0.040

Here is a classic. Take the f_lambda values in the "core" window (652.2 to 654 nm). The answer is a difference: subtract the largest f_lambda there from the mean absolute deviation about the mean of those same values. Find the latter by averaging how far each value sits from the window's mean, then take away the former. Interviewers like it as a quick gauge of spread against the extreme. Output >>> -4.81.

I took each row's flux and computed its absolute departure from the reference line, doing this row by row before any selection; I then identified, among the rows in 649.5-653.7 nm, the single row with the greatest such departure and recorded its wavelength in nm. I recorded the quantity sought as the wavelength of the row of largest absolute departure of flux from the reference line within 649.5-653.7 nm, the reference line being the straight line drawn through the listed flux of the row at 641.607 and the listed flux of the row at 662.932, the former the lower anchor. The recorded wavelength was 652.333 nm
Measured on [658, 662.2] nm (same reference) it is 659.886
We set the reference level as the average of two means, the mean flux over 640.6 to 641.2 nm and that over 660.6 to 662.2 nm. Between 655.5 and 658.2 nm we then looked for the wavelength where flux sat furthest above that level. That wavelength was 656.854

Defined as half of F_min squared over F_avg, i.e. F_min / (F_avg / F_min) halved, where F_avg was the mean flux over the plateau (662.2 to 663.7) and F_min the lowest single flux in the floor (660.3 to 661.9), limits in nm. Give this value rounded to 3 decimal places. 2.062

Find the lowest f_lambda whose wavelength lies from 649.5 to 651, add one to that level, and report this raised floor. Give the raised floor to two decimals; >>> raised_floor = 5.68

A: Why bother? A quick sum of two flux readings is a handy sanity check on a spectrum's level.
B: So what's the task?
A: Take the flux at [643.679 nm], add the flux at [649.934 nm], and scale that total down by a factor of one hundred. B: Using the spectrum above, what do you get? 0.0924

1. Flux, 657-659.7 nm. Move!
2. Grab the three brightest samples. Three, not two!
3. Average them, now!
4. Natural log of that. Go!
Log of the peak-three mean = 1.59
